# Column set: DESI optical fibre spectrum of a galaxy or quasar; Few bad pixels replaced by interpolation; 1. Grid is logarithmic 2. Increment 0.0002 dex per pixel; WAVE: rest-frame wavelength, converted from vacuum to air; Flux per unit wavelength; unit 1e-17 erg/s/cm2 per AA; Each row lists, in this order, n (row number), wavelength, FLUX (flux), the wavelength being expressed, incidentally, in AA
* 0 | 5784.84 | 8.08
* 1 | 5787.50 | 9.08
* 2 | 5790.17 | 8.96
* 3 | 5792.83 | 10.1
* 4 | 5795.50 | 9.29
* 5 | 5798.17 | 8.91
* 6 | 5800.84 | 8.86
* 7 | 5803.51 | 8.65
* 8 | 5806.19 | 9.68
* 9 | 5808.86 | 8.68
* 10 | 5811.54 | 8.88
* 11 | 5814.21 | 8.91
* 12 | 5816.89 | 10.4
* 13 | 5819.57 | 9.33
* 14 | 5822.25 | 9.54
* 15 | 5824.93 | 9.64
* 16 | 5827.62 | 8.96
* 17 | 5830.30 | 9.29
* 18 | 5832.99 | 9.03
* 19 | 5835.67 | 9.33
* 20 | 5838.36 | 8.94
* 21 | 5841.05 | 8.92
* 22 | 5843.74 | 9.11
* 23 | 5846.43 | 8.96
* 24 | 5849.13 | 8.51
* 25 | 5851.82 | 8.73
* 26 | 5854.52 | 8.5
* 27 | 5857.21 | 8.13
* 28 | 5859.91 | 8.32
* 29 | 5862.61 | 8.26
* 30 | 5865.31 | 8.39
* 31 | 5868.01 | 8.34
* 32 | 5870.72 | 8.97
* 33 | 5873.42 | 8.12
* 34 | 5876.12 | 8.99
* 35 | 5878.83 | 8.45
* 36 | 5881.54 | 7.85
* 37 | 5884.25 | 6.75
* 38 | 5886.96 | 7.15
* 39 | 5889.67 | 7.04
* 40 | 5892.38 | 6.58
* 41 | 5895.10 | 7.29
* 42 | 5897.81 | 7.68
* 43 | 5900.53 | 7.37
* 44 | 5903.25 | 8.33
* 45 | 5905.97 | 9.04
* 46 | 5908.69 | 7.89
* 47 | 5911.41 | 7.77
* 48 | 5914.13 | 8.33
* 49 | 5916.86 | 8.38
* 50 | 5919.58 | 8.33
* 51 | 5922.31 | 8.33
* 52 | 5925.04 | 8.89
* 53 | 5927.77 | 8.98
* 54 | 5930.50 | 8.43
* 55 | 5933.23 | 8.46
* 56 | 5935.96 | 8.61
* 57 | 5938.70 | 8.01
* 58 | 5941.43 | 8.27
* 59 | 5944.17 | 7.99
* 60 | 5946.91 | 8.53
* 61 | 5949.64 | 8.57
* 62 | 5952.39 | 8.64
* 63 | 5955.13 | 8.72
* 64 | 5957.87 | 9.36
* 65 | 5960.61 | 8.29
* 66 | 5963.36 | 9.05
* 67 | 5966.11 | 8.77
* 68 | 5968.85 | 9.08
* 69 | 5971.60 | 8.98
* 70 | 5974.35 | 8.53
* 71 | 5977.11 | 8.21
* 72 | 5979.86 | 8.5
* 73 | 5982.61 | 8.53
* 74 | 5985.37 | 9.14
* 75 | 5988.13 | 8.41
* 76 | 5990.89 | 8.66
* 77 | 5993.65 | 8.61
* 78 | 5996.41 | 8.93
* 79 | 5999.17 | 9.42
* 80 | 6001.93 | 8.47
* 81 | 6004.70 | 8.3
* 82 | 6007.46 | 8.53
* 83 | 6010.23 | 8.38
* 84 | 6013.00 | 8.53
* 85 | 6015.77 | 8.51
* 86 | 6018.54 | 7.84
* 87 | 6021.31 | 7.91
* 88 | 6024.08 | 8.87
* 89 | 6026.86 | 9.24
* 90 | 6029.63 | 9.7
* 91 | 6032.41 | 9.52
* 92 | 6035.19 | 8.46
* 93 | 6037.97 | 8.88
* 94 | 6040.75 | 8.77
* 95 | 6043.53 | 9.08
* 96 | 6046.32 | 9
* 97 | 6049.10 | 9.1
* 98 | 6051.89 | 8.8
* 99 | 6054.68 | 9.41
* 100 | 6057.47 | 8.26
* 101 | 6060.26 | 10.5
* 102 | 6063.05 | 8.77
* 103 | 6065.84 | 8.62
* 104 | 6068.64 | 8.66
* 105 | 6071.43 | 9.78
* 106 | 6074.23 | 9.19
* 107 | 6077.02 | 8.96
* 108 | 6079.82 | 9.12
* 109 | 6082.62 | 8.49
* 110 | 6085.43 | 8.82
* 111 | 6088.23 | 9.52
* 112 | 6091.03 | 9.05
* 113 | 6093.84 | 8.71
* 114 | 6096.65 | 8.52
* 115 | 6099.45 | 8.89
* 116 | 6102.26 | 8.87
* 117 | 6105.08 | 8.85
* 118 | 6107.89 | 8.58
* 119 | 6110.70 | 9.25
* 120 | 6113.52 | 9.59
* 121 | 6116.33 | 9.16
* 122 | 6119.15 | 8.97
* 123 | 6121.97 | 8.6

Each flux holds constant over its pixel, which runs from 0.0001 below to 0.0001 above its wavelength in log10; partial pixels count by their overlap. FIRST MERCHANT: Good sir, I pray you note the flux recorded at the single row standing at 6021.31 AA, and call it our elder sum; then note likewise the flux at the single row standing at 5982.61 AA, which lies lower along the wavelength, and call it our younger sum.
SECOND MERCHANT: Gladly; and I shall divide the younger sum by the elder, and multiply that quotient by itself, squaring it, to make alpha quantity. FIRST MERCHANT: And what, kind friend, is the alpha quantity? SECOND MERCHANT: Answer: 1.2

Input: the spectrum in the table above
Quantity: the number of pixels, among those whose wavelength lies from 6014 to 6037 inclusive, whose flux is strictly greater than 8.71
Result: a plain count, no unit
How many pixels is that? 4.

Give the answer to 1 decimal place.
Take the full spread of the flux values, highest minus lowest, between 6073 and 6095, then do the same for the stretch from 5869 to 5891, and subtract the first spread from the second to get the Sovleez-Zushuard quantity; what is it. 1.2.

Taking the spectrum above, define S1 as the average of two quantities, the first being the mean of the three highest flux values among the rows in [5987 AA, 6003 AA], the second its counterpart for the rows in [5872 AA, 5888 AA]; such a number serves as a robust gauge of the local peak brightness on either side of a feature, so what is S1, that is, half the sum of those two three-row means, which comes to 8.76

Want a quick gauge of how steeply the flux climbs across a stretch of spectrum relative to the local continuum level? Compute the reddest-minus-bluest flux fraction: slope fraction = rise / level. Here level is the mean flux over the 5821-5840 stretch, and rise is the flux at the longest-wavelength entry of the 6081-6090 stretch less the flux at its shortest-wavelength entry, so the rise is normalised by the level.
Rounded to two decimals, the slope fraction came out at 0.11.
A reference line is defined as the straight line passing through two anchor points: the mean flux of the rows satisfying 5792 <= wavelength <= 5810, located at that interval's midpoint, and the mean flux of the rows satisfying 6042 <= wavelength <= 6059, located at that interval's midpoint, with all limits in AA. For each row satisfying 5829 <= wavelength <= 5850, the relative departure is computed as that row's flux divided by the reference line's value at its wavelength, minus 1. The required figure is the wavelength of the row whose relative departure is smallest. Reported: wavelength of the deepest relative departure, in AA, 5849.13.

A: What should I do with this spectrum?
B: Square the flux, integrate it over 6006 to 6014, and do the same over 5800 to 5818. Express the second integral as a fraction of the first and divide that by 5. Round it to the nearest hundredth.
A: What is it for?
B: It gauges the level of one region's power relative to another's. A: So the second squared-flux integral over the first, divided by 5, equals 0.53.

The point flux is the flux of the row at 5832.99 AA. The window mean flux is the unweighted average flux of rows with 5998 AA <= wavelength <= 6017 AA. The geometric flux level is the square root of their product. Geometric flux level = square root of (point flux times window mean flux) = 8.8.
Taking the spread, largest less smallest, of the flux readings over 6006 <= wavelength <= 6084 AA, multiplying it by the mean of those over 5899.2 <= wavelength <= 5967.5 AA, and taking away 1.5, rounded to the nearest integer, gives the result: 21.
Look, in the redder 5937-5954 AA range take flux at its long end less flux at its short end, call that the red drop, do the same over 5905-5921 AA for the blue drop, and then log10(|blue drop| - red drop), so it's -1.10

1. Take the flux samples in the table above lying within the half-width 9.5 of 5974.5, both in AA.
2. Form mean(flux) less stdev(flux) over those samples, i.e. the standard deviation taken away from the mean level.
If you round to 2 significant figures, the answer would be 8.4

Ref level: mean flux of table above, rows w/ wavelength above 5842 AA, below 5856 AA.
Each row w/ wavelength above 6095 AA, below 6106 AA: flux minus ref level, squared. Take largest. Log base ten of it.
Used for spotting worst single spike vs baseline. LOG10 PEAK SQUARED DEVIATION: -1.2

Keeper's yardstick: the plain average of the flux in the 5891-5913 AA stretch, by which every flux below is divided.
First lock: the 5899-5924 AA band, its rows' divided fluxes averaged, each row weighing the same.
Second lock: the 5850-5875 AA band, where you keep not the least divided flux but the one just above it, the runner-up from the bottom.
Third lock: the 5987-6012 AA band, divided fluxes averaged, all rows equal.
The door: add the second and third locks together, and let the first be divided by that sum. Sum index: 0.489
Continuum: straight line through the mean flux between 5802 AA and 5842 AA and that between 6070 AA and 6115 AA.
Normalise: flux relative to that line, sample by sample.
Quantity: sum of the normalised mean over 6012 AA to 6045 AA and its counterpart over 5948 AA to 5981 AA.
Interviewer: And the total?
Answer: 1.93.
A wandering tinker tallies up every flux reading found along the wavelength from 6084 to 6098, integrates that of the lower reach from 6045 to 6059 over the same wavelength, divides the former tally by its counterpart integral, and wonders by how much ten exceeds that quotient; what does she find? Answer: 9.64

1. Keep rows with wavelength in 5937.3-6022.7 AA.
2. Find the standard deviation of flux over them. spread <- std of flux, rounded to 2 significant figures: 0.39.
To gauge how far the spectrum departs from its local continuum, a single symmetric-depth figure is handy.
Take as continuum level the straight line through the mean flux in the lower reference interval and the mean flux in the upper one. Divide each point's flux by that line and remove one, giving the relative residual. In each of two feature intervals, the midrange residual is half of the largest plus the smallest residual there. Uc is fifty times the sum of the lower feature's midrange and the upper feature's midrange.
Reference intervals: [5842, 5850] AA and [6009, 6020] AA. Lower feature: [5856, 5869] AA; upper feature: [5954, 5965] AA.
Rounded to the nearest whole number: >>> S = -1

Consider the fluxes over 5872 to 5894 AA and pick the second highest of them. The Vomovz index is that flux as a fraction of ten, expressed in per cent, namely 84.5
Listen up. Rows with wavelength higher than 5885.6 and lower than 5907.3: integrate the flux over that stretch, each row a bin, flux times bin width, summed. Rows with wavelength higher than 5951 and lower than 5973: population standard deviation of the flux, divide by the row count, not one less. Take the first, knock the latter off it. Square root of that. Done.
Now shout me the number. 12.8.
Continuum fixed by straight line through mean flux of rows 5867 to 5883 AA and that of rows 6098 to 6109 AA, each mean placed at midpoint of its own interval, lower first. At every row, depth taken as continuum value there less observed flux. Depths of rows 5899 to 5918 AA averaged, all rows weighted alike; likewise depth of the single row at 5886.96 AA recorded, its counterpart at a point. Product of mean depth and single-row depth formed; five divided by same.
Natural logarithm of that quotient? 2.4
